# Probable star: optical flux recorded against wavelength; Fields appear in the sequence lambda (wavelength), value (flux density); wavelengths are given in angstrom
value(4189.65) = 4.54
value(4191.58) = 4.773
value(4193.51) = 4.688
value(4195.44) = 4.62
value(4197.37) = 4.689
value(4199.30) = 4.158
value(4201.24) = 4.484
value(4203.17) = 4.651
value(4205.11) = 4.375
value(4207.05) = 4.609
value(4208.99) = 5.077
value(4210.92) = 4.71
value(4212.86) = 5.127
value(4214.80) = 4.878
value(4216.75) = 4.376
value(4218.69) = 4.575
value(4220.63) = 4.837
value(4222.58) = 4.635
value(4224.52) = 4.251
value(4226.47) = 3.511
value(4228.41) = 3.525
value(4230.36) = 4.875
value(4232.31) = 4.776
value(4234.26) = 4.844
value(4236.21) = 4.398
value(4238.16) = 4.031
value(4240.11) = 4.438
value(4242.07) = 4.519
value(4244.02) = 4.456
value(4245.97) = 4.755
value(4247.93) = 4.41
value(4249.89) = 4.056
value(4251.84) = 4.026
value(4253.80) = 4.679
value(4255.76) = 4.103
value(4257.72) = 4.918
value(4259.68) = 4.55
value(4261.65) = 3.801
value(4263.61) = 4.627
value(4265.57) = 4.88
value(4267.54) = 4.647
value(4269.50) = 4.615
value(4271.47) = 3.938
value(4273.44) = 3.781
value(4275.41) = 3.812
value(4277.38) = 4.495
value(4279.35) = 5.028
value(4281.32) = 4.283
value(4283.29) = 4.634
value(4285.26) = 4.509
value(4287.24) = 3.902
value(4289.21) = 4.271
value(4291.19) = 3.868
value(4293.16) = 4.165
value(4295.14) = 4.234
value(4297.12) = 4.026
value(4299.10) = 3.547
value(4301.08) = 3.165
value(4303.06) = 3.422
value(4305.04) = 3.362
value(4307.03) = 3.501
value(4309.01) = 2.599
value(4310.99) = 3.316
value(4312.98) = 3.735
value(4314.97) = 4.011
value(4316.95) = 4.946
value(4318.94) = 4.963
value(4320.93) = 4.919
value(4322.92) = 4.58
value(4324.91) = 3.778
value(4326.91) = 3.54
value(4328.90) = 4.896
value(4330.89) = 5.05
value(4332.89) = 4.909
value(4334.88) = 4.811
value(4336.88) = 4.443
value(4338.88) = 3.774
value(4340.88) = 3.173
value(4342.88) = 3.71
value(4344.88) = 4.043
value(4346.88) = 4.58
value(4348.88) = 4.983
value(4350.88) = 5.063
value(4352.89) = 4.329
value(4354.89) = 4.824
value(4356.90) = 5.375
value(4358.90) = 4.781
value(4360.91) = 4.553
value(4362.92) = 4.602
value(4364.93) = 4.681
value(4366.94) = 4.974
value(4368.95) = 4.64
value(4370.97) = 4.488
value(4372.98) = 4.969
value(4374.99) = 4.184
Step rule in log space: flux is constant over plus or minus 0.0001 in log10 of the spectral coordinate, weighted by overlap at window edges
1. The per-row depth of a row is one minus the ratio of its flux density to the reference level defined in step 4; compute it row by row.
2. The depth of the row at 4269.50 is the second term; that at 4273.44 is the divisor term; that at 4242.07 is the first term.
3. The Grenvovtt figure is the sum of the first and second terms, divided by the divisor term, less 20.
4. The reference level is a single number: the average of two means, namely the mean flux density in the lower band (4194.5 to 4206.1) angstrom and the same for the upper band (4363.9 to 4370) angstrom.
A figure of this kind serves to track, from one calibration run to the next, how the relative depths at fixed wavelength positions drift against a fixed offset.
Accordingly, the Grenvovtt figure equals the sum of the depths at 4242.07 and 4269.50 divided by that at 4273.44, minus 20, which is -19.9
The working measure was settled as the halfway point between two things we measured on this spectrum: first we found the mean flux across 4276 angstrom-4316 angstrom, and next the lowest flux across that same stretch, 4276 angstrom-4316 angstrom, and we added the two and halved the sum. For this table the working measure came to 3.3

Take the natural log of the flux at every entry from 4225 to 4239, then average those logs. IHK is 1.45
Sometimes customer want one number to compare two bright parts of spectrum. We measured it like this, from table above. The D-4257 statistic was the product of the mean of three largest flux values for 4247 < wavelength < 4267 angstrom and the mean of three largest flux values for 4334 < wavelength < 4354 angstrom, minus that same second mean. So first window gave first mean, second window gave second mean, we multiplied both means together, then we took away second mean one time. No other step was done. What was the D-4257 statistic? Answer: 18.9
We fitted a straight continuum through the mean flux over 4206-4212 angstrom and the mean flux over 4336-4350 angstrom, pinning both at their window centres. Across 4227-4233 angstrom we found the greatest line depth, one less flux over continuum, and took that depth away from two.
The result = 1.75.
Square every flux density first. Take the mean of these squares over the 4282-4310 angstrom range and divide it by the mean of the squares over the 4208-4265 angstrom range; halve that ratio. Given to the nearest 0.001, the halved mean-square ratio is 0.365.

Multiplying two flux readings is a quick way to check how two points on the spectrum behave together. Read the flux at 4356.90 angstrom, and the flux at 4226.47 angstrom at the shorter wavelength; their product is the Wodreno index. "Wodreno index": 19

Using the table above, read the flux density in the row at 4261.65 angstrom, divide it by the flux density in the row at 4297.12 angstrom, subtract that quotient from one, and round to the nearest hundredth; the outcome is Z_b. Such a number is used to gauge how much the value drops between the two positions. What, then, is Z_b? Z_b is 0.06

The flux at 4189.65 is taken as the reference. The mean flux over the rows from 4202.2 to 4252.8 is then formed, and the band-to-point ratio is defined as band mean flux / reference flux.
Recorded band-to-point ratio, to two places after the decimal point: 0.99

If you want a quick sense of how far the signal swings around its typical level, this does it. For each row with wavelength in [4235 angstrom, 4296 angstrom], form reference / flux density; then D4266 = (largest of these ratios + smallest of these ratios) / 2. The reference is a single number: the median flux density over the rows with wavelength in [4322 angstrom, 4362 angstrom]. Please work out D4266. 1.06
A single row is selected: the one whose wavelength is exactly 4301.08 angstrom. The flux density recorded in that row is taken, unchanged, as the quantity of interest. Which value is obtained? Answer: 3.165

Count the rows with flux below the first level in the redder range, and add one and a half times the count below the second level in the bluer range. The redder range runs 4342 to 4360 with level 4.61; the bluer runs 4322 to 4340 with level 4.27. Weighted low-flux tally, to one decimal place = 8.5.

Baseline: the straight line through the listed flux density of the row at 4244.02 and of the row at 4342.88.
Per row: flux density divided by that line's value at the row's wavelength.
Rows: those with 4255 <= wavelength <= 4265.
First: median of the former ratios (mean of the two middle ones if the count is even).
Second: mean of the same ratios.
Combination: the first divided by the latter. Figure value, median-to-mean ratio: 1.03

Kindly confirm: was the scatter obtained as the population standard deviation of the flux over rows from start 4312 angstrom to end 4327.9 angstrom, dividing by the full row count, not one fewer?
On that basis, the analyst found 0.57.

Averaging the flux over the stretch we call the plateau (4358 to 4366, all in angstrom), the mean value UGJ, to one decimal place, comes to 4.7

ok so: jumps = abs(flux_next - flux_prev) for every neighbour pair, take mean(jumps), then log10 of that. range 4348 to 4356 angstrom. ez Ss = -0.36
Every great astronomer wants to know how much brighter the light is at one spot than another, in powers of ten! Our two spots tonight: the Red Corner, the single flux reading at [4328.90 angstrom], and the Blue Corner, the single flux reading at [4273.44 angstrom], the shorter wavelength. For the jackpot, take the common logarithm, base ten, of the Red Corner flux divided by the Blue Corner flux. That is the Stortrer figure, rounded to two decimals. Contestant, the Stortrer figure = 0.11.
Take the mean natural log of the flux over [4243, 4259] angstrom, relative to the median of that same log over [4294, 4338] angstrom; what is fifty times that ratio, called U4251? 53.4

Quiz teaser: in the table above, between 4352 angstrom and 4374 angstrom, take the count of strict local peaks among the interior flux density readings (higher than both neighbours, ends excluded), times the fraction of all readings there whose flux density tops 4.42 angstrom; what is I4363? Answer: 1.8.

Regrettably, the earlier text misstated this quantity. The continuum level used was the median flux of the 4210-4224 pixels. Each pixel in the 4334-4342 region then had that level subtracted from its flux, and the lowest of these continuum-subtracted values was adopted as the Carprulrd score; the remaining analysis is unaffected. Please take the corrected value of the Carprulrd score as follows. -1.5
